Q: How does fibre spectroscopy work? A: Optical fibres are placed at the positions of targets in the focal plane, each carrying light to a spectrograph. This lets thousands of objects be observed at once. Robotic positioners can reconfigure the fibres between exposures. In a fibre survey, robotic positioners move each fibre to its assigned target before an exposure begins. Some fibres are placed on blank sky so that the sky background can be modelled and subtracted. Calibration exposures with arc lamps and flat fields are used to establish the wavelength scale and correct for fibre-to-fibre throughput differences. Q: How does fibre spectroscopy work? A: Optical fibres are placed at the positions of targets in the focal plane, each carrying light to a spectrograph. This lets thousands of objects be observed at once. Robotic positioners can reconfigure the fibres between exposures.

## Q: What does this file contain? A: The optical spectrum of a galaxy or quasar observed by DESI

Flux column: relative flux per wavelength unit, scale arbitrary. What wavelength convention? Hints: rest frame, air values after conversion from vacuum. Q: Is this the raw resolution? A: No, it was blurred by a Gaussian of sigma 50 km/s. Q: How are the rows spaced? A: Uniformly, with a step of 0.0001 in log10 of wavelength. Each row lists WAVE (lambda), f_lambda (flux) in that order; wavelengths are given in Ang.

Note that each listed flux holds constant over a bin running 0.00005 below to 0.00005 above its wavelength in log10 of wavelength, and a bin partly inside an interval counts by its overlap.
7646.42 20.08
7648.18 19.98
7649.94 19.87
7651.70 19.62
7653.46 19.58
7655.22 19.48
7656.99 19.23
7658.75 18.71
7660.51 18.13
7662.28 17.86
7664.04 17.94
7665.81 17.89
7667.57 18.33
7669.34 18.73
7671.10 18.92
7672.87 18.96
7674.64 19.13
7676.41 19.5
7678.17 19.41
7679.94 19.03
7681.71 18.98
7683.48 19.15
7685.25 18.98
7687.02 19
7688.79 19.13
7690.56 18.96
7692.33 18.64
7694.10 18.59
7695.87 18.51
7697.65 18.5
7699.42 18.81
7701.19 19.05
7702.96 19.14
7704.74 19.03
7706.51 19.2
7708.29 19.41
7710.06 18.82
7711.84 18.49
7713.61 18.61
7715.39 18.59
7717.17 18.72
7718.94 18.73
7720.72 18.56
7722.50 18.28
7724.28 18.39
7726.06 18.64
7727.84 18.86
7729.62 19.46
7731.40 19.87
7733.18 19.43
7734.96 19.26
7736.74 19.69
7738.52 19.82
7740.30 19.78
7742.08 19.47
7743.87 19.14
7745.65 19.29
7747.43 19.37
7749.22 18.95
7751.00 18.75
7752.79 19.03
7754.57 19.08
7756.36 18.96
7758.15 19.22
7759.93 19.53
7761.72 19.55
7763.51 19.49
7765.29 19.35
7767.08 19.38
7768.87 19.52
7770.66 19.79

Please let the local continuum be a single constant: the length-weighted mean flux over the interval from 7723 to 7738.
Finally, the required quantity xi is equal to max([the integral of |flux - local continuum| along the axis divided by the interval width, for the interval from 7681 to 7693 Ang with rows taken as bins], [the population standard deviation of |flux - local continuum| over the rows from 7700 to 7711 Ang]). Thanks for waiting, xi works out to 0.21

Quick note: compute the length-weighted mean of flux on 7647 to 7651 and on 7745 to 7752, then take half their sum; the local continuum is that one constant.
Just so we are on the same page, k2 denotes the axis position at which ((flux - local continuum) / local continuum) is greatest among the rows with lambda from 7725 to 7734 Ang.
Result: 7731.40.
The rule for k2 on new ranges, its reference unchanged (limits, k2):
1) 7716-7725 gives 7718.94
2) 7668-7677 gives 7676.41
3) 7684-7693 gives 7688.79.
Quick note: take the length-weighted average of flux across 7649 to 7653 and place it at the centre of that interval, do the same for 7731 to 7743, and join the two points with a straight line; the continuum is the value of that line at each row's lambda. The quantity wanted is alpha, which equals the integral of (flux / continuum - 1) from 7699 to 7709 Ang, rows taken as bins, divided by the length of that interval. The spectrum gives -0.028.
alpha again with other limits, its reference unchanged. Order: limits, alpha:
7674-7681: -0.023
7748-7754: -0.033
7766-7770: -0.005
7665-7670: -0.072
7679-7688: -0.034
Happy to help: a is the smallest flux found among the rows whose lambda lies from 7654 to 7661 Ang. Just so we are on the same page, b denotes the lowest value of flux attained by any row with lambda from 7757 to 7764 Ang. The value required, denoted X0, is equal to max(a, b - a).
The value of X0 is 18.1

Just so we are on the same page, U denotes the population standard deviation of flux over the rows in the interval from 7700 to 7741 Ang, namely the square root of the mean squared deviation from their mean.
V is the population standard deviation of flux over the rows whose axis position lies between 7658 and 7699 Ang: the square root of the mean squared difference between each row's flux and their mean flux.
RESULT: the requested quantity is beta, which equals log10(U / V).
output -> 0.02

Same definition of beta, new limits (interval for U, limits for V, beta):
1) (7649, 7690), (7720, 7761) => 0.10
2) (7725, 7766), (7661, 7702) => -0.12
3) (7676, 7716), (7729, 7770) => 0.02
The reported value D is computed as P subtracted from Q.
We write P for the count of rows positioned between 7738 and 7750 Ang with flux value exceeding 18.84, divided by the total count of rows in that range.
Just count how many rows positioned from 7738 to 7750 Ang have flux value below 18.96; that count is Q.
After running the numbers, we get 0.0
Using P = 1.0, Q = 1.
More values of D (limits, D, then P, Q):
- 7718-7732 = 5.6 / 0.4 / 6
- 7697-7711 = 2.4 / 0.6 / 3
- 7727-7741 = 0.0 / 1.0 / 1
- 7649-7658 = -1.0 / 1.0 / 0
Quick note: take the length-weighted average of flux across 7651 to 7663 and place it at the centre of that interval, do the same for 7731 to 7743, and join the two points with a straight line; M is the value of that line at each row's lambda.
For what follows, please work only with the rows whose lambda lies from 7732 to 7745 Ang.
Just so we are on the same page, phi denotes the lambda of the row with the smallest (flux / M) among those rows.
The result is 7743.87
